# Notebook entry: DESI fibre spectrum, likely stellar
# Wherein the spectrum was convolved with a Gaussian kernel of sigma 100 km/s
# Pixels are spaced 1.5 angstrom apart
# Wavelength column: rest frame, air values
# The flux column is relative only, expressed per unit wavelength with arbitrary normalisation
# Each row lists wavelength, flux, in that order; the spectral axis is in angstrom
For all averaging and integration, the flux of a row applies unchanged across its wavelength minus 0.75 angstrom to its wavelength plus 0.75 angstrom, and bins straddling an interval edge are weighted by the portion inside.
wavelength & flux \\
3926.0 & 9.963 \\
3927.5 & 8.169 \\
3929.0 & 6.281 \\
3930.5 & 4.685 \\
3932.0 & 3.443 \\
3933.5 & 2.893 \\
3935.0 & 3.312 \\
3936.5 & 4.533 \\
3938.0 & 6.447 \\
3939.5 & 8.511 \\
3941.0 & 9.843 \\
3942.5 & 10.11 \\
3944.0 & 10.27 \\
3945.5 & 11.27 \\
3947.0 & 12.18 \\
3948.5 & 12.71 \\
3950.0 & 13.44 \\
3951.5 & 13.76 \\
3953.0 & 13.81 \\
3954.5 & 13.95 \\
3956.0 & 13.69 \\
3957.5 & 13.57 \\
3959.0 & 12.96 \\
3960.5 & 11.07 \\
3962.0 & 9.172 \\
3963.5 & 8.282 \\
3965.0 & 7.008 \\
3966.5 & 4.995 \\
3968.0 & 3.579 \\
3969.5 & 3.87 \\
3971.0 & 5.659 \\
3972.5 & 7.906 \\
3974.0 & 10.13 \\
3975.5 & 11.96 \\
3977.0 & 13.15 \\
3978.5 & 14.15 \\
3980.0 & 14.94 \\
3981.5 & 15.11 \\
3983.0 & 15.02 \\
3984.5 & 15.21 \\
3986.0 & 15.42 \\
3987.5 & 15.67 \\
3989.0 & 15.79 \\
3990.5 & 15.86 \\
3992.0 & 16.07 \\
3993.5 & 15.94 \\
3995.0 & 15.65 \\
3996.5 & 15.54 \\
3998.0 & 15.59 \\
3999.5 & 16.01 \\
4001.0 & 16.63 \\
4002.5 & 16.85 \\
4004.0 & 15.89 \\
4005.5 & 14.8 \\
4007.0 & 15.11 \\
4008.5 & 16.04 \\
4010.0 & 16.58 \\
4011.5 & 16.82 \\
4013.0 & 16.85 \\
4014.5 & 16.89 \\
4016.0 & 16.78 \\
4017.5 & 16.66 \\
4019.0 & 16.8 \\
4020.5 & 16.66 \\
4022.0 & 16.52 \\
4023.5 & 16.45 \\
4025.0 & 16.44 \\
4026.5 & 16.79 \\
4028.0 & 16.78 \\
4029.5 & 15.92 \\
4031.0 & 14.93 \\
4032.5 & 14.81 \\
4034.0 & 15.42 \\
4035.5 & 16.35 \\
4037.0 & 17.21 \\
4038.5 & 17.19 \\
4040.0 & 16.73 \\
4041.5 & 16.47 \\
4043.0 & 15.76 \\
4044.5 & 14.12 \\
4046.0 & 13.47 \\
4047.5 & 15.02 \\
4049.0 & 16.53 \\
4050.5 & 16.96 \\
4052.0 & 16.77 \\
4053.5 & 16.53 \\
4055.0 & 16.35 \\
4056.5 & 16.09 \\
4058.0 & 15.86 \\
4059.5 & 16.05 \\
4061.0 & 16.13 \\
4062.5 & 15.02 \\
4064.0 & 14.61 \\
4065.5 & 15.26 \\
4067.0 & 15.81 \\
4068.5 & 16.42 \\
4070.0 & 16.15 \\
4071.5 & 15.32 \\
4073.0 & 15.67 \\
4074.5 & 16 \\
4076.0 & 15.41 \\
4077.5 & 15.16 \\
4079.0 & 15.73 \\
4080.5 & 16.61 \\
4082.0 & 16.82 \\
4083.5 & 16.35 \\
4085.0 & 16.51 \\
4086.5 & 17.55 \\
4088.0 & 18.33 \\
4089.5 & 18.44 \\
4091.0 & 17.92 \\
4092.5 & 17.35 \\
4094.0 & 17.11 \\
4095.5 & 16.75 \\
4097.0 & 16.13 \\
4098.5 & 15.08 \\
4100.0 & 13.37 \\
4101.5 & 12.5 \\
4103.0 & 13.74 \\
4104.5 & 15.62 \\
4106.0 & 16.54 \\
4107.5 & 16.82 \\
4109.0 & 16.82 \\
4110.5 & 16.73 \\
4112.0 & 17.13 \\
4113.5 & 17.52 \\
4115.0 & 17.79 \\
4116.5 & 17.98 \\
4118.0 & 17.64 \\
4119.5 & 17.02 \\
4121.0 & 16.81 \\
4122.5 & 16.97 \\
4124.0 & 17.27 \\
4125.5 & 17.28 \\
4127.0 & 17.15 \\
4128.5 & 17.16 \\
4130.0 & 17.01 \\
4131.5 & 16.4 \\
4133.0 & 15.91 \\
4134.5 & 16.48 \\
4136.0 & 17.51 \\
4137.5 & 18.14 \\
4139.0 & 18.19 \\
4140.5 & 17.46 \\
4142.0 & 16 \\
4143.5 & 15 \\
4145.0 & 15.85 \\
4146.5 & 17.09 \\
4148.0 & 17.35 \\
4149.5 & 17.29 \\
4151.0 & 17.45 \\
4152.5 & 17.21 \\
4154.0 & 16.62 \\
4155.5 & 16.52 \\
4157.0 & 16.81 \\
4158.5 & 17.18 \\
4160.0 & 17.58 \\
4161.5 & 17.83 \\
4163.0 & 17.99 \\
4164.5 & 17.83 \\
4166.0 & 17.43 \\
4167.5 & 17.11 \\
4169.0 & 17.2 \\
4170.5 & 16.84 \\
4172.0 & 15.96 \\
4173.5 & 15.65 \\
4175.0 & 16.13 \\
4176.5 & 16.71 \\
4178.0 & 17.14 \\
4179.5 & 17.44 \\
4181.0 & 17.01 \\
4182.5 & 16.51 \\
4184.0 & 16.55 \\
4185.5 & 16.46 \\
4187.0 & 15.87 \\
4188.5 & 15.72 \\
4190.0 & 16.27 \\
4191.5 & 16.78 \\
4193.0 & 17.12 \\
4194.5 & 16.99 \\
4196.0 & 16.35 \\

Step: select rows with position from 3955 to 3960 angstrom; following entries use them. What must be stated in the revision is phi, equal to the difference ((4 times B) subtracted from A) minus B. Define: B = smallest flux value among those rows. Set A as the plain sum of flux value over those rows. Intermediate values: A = 40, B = 12.96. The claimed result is -25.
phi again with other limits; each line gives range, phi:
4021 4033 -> 55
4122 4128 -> -16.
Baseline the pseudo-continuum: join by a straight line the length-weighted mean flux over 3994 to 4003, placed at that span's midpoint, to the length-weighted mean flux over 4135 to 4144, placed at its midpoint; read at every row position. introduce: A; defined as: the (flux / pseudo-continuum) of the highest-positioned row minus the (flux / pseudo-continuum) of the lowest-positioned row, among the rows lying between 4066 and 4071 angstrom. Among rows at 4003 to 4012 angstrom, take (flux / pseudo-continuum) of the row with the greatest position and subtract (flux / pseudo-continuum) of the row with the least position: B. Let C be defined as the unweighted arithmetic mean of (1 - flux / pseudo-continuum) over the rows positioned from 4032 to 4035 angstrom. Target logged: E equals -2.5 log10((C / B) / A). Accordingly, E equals -5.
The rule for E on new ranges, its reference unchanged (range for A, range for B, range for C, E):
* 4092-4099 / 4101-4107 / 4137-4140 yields -1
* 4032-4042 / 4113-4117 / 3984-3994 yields -2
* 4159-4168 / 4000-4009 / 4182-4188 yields -4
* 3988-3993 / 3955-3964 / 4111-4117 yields -2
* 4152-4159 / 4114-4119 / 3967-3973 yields -10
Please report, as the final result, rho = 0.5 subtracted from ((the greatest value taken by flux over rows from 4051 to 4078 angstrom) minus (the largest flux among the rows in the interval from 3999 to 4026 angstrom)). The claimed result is -0.6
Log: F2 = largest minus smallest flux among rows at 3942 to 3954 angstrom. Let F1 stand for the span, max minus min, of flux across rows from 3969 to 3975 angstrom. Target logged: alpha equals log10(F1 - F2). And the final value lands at 0.4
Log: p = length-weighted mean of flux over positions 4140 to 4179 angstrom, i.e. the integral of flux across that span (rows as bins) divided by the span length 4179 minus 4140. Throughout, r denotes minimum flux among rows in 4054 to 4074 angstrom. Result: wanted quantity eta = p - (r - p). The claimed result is 19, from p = 16.9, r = 14.61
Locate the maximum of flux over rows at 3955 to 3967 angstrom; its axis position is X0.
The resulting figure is 3956.0 angstrom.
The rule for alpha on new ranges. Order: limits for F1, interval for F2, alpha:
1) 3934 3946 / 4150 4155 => 0.9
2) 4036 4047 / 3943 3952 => -0.6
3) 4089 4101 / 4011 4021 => 0.7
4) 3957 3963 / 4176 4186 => 0.5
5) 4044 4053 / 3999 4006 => 0.2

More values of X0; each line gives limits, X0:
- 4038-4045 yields 4038.5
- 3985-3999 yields 3992.0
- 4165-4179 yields 4166.0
